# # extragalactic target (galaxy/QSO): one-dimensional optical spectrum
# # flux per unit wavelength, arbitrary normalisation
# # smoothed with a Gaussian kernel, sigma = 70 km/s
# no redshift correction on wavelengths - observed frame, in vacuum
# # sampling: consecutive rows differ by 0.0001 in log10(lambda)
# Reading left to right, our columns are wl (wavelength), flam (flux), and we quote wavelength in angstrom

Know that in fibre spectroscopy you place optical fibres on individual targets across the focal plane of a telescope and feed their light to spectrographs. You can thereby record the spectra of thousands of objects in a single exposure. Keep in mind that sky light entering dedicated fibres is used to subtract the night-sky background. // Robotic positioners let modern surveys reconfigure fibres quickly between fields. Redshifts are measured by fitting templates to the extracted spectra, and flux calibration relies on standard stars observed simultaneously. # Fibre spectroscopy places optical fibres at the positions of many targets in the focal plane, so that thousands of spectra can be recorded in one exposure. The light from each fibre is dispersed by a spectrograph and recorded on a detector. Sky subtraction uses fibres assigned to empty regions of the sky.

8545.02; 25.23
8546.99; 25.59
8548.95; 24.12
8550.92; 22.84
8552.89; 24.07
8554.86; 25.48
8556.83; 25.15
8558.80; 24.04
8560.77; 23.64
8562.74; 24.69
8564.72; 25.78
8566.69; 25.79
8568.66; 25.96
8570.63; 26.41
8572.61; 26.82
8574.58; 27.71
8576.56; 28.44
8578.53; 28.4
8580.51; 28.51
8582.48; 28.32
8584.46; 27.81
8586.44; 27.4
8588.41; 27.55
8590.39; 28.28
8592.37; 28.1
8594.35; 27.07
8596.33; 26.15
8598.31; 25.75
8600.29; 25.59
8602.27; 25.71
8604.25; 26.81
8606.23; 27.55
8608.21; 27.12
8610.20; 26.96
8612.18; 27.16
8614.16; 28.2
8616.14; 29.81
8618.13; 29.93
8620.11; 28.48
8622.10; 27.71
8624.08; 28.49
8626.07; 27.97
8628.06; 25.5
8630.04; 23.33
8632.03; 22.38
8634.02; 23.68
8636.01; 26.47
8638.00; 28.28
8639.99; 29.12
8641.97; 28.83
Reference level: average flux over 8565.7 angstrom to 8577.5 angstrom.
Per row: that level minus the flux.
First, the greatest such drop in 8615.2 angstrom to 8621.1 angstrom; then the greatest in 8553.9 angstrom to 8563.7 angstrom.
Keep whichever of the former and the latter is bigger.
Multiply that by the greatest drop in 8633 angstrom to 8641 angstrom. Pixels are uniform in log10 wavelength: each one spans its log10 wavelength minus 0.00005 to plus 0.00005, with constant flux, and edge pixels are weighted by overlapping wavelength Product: 10.2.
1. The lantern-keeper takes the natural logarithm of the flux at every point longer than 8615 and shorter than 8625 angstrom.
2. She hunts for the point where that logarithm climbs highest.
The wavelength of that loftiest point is 8618.13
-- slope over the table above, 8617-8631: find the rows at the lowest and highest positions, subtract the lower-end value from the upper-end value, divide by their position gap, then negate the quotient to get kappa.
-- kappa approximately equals 0.6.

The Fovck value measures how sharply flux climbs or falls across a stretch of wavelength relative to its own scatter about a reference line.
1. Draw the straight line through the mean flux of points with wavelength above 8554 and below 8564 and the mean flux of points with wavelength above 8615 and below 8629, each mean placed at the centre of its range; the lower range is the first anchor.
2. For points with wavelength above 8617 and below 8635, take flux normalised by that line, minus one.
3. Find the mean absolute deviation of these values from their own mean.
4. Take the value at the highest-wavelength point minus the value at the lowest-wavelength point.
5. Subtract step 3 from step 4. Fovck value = -0.34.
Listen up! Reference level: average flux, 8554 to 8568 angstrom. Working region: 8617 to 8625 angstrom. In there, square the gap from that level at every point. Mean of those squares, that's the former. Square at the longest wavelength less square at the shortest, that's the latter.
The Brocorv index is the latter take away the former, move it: -27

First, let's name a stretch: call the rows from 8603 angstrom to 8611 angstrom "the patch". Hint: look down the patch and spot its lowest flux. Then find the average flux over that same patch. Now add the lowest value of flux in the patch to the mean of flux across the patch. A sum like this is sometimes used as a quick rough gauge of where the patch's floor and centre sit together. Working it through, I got 53.9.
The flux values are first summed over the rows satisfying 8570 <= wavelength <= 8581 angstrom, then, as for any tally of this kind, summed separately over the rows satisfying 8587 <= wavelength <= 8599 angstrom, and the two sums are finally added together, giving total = 329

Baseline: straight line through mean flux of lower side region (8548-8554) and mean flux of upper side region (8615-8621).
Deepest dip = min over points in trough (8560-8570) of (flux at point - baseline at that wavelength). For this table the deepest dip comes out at -0.9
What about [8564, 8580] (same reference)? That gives 0.8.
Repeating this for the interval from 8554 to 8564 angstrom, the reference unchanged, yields -0.9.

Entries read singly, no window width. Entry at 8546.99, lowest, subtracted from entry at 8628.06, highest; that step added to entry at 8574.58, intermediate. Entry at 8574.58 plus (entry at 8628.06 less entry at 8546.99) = 28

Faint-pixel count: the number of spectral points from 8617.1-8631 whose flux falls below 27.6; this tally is 2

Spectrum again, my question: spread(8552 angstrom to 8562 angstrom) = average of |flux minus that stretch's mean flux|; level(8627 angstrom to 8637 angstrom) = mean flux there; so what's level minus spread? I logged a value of 23.6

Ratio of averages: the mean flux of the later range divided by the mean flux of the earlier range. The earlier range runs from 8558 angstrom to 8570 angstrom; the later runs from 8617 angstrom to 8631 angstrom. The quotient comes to 1.09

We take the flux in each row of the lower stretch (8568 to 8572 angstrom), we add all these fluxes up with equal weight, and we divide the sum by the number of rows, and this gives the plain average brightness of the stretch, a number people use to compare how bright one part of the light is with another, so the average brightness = 26.2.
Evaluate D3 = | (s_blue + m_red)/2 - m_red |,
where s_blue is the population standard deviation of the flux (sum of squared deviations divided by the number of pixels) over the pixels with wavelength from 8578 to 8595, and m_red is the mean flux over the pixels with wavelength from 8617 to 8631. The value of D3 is 13.4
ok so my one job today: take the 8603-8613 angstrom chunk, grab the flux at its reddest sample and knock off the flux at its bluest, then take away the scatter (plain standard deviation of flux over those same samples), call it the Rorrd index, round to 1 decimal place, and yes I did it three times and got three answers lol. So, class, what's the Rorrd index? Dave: 0.1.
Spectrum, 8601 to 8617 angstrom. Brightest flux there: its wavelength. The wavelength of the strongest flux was 8616.14 angstrom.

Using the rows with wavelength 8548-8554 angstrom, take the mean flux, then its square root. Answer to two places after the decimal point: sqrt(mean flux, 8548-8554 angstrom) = 4.87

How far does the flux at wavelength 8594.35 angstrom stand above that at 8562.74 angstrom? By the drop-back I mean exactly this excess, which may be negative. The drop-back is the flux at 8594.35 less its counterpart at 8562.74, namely 2.4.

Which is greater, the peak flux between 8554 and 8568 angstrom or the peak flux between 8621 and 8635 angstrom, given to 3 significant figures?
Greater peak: 28.5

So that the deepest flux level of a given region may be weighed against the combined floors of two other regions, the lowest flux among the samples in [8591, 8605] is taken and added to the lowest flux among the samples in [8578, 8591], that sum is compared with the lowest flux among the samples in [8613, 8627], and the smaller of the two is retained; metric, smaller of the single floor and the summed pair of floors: 27.7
